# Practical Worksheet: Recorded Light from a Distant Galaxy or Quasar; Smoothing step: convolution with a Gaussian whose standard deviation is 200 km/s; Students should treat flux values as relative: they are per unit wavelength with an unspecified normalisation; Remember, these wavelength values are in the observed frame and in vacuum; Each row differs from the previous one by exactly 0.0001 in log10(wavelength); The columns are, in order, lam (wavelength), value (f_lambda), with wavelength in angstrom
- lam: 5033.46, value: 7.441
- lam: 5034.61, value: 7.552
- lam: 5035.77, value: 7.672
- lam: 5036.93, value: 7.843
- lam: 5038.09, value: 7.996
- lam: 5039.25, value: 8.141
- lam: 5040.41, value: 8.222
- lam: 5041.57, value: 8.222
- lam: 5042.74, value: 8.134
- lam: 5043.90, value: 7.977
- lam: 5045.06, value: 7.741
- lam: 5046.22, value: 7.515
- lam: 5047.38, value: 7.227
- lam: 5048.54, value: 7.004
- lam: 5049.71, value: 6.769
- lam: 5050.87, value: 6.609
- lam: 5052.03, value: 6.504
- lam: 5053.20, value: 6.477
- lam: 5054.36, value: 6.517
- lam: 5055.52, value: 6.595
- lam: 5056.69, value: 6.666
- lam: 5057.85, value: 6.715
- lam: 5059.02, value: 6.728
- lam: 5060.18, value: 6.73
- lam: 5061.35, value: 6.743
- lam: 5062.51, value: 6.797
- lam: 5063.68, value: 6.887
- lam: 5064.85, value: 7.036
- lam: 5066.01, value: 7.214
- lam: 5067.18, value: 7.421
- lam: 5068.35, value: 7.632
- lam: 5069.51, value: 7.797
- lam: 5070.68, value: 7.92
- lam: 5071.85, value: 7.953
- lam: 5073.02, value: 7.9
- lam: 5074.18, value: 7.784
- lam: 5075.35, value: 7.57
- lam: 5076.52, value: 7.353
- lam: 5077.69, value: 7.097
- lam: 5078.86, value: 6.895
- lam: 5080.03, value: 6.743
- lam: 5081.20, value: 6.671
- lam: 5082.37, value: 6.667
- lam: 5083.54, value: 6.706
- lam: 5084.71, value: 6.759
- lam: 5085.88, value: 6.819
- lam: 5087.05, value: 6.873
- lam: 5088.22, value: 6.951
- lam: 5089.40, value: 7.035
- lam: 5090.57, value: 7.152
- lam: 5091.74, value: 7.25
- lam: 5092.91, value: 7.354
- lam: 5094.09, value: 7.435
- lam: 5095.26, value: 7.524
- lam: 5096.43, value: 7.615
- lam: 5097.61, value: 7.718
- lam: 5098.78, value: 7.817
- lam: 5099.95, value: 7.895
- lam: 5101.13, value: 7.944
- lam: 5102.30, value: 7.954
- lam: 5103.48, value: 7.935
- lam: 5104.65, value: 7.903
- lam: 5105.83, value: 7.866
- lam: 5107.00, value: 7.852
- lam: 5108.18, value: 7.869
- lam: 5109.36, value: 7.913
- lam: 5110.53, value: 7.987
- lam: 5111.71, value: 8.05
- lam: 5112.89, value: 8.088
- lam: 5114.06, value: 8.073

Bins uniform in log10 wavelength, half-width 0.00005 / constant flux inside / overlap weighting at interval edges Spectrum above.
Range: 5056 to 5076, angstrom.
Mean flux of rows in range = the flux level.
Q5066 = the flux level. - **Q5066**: 7.26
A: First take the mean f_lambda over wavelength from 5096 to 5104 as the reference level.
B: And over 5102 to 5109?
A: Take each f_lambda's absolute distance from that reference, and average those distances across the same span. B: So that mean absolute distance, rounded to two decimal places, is 0.06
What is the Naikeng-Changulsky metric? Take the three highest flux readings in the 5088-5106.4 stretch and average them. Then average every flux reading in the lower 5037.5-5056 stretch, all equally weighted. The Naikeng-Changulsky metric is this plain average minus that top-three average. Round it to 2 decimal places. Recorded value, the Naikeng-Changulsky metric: -0.59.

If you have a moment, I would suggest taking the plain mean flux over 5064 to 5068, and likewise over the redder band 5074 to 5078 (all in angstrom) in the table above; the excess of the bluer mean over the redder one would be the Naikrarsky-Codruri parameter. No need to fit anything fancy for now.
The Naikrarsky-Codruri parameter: -0.2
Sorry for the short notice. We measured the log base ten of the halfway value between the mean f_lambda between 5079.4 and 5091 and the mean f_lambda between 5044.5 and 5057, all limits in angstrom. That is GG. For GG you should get 0.836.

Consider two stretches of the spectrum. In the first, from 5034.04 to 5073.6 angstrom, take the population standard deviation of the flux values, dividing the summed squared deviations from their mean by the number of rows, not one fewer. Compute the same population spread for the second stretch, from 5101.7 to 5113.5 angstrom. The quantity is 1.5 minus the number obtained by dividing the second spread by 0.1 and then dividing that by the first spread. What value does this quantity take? 0.2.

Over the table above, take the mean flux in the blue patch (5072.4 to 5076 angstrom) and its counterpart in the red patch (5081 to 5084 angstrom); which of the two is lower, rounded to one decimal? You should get 6.7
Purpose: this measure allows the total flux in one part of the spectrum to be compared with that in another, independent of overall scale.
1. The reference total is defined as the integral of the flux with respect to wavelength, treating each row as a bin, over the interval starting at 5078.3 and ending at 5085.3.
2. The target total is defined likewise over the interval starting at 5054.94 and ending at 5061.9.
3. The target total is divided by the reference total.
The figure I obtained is 0.99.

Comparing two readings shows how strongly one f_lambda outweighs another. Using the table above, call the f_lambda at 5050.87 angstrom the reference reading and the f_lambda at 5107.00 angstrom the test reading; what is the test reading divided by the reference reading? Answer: 1.19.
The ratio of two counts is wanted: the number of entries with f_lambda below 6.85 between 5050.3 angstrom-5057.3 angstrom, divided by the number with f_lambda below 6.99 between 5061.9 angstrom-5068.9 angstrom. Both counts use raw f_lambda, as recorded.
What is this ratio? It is 3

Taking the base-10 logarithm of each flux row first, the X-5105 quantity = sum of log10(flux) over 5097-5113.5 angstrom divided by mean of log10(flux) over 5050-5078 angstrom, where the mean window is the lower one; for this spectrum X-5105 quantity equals 15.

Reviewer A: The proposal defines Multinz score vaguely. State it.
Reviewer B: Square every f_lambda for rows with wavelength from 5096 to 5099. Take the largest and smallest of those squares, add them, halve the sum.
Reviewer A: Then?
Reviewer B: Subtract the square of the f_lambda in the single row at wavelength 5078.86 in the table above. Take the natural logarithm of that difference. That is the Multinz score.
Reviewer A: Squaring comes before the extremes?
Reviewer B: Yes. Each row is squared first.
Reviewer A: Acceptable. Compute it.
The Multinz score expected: 2.5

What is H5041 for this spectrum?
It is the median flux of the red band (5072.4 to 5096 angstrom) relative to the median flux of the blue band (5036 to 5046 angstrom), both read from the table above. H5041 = 0.88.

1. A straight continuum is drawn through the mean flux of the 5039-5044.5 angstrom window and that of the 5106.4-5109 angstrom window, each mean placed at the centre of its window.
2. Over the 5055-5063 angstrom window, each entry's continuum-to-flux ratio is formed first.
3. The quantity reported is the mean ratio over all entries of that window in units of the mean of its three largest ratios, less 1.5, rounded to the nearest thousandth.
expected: -0.509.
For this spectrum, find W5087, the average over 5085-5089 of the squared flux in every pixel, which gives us 47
